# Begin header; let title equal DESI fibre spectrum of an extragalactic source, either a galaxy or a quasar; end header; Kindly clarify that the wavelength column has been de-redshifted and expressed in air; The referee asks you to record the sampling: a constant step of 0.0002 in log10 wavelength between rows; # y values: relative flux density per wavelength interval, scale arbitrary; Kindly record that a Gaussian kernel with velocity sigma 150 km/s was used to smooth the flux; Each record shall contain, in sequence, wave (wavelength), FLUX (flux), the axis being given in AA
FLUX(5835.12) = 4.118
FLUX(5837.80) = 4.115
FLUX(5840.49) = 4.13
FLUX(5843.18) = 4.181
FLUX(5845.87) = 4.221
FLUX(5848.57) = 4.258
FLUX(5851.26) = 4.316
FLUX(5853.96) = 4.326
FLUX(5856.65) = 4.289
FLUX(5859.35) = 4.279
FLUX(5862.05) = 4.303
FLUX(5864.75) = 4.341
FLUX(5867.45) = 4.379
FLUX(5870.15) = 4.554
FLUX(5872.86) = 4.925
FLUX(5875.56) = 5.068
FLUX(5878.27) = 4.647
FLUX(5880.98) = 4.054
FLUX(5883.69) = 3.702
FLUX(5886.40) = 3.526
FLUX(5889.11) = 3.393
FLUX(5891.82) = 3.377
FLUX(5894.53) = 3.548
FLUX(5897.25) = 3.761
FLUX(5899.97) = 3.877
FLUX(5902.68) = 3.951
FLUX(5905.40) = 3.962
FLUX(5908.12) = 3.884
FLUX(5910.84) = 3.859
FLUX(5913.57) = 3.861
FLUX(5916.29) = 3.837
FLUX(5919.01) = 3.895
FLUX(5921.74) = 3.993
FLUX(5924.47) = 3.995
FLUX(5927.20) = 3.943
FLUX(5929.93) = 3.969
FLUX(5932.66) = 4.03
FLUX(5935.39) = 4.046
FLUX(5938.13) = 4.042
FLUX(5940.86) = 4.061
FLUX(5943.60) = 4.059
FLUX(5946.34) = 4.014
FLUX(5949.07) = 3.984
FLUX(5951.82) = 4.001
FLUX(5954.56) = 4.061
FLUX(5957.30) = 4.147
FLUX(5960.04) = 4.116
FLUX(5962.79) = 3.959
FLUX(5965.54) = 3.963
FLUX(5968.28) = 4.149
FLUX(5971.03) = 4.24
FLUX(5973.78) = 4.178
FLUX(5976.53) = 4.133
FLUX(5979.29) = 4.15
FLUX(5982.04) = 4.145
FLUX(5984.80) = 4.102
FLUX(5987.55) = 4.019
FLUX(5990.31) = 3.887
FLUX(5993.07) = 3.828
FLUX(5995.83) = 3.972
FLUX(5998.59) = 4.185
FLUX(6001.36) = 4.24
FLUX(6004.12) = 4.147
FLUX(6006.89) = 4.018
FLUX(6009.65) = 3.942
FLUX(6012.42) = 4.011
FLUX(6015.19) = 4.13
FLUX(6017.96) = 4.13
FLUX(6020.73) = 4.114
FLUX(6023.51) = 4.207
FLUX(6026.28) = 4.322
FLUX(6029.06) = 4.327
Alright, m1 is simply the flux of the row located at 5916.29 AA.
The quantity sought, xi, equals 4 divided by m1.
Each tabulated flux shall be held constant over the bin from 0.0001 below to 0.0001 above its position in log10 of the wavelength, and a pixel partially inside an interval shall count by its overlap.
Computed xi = 1.04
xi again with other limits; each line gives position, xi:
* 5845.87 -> 0.95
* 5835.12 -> 0.97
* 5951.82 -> 1.00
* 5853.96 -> 0.92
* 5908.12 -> 1.03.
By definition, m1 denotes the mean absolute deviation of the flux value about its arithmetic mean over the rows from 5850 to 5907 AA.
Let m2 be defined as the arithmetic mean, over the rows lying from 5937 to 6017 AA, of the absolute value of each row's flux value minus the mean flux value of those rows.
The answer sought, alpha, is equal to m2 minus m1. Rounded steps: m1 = 0.39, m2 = 0.08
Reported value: -0.30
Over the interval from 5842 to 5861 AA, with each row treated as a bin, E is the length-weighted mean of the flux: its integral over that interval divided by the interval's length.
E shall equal 4.27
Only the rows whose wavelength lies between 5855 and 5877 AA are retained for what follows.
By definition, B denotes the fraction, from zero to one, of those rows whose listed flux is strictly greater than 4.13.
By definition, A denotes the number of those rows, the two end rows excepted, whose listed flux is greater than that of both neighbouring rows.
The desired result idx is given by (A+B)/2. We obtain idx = 0.5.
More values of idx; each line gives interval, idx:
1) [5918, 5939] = 1.0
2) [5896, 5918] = 1.0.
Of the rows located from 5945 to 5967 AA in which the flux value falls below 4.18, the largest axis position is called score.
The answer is 5965.54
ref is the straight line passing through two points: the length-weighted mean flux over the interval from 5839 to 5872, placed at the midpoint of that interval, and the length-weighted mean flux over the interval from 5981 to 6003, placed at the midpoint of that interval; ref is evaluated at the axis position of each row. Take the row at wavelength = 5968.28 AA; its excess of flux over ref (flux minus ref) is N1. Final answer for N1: 0.1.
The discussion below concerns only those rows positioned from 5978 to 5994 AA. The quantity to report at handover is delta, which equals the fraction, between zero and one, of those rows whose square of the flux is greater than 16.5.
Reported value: 0.5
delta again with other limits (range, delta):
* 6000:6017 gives 0.5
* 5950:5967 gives 0.3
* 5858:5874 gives 1.0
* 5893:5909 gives 0.0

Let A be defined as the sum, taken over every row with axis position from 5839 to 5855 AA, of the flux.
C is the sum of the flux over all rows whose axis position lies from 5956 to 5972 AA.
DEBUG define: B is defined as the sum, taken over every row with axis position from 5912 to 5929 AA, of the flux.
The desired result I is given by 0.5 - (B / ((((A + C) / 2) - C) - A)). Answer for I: 1.44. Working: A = 25.4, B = 23.5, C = 24.6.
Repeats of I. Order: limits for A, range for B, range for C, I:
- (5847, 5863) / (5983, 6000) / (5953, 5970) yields 1.46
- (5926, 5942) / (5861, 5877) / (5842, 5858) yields 1.61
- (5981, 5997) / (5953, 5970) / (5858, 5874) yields 1.46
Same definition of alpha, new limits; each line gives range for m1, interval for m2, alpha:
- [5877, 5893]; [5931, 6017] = -0.30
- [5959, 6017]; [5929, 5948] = -0.08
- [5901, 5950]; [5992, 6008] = 0.07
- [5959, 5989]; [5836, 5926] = 0.23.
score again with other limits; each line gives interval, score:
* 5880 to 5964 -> 5962.79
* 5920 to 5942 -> 5940.86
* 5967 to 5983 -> 5982.04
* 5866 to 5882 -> 5880.98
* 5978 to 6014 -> 6012.42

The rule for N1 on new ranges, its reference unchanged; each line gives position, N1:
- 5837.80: -0.2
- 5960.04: 0.0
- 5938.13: -0.1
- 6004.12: 0.1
